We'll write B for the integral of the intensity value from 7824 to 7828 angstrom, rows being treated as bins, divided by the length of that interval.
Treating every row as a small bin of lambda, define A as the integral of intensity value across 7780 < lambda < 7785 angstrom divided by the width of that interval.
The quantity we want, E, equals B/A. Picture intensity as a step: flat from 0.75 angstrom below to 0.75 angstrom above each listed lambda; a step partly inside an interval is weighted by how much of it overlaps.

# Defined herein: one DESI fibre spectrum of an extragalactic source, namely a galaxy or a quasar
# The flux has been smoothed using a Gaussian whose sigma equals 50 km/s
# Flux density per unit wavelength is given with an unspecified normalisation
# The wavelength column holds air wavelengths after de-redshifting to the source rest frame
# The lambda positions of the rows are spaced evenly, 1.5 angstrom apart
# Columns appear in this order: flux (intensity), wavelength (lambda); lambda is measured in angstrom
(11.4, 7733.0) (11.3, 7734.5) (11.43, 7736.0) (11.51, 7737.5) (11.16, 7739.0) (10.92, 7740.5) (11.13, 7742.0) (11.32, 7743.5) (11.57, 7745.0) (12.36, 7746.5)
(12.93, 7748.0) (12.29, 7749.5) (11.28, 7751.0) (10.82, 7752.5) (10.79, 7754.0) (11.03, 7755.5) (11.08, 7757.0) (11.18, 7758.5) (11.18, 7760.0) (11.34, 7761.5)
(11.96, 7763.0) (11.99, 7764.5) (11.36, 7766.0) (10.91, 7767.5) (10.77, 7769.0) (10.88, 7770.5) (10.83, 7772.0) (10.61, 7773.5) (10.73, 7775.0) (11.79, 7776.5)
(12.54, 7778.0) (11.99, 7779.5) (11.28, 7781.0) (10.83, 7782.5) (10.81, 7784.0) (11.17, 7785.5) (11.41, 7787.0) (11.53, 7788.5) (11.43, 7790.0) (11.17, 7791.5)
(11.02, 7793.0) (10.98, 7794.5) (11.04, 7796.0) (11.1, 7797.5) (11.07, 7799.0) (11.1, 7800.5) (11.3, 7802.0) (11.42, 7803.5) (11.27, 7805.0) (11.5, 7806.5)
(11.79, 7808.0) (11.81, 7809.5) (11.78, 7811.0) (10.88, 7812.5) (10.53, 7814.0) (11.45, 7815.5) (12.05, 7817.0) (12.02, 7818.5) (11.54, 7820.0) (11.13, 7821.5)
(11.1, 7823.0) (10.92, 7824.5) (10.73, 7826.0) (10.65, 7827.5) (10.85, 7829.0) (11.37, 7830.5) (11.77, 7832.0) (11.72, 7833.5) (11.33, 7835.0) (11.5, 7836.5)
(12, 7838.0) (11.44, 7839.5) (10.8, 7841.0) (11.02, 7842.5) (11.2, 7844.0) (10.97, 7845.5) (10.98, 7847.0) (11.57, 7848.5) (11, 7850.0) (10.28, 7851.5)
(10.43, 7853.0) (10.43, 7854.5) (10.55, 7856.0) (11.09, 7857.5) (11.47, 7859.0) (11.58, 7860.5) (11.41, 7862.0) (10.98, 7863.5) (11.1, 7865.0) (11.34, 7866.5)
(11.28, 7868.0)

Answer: 0.98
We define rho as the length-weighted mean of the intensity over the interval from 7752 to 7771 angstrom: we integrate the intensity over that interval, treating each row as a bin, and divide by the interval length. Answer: 11.18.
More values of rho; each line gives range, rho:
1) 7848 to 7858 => 10.74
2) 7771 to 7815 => 11.26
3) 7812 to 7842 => 11.29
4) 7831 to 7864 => 11.16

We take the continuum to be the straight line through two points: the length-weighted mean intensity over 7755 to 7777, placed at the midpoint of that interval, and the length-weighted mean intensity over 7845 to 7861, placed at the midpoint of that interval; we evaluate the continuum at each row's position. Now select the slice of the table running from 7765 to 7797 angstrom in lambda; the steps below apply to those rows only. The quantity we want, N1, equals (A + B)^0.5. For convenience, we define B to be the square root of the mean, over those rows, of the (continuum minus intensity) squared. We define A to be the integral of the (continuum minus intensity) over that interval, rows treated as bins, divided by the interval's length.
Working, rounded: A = -0.07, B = 0.47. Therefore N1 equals 0.63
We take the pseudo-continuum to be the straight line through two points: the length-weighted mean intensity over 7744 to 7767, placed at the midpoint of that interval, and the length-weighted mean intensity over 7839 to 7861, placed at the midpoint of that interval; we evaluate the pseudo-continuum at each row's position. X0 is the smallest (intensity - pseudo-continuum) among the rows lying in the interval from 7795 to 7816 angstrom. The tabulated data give -0.66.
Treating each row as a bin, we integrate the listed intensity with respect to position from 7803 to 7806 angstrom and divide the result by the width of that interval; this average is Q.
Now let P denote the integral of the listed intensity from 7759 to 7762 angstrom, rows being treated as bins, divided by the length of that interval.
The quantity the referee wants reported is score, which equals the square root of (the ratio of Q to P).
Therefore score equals 1.00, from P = 11.2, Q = 11.4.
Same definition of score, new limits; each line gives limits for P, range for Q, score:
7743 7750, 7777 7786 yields 0.97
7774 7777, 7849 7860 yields 0.98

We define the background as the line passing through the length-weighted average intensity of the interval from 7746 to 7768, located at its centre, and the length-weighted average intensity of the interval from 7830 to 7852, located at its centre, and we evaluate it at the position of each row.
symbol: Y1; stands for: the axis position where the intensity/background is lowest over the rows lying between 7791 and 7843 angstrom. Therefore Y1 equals 7814.0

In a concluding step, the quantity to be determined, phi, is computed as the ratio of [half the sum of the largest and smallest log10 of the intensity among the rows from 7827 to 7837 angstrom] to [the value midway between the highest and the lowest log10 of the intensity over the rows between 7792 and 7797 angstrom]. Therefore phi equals 1.01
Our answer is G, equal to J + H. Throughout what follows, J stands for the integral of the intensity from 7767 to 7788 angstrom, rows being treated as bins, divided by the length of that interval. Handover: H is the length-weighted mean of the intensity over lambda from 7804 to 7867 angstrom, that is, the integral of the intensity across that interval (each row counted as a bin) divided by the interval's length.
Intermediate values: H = 11.2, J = 11.2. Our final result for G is 22.41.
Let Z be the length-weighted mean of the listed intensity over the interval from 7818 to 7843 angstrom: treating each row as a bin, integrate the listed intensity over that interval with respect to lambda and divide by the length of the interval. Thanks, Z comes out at 11.3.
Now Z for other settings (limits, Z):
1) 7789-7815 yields 11.3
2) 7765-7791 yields 11.2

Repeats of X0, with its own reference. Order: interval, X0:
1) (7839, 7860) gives -0.69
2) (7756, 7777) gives -0.82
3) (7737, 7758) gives -0.75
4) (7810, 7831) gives -0.66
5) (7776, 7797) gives -0.56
